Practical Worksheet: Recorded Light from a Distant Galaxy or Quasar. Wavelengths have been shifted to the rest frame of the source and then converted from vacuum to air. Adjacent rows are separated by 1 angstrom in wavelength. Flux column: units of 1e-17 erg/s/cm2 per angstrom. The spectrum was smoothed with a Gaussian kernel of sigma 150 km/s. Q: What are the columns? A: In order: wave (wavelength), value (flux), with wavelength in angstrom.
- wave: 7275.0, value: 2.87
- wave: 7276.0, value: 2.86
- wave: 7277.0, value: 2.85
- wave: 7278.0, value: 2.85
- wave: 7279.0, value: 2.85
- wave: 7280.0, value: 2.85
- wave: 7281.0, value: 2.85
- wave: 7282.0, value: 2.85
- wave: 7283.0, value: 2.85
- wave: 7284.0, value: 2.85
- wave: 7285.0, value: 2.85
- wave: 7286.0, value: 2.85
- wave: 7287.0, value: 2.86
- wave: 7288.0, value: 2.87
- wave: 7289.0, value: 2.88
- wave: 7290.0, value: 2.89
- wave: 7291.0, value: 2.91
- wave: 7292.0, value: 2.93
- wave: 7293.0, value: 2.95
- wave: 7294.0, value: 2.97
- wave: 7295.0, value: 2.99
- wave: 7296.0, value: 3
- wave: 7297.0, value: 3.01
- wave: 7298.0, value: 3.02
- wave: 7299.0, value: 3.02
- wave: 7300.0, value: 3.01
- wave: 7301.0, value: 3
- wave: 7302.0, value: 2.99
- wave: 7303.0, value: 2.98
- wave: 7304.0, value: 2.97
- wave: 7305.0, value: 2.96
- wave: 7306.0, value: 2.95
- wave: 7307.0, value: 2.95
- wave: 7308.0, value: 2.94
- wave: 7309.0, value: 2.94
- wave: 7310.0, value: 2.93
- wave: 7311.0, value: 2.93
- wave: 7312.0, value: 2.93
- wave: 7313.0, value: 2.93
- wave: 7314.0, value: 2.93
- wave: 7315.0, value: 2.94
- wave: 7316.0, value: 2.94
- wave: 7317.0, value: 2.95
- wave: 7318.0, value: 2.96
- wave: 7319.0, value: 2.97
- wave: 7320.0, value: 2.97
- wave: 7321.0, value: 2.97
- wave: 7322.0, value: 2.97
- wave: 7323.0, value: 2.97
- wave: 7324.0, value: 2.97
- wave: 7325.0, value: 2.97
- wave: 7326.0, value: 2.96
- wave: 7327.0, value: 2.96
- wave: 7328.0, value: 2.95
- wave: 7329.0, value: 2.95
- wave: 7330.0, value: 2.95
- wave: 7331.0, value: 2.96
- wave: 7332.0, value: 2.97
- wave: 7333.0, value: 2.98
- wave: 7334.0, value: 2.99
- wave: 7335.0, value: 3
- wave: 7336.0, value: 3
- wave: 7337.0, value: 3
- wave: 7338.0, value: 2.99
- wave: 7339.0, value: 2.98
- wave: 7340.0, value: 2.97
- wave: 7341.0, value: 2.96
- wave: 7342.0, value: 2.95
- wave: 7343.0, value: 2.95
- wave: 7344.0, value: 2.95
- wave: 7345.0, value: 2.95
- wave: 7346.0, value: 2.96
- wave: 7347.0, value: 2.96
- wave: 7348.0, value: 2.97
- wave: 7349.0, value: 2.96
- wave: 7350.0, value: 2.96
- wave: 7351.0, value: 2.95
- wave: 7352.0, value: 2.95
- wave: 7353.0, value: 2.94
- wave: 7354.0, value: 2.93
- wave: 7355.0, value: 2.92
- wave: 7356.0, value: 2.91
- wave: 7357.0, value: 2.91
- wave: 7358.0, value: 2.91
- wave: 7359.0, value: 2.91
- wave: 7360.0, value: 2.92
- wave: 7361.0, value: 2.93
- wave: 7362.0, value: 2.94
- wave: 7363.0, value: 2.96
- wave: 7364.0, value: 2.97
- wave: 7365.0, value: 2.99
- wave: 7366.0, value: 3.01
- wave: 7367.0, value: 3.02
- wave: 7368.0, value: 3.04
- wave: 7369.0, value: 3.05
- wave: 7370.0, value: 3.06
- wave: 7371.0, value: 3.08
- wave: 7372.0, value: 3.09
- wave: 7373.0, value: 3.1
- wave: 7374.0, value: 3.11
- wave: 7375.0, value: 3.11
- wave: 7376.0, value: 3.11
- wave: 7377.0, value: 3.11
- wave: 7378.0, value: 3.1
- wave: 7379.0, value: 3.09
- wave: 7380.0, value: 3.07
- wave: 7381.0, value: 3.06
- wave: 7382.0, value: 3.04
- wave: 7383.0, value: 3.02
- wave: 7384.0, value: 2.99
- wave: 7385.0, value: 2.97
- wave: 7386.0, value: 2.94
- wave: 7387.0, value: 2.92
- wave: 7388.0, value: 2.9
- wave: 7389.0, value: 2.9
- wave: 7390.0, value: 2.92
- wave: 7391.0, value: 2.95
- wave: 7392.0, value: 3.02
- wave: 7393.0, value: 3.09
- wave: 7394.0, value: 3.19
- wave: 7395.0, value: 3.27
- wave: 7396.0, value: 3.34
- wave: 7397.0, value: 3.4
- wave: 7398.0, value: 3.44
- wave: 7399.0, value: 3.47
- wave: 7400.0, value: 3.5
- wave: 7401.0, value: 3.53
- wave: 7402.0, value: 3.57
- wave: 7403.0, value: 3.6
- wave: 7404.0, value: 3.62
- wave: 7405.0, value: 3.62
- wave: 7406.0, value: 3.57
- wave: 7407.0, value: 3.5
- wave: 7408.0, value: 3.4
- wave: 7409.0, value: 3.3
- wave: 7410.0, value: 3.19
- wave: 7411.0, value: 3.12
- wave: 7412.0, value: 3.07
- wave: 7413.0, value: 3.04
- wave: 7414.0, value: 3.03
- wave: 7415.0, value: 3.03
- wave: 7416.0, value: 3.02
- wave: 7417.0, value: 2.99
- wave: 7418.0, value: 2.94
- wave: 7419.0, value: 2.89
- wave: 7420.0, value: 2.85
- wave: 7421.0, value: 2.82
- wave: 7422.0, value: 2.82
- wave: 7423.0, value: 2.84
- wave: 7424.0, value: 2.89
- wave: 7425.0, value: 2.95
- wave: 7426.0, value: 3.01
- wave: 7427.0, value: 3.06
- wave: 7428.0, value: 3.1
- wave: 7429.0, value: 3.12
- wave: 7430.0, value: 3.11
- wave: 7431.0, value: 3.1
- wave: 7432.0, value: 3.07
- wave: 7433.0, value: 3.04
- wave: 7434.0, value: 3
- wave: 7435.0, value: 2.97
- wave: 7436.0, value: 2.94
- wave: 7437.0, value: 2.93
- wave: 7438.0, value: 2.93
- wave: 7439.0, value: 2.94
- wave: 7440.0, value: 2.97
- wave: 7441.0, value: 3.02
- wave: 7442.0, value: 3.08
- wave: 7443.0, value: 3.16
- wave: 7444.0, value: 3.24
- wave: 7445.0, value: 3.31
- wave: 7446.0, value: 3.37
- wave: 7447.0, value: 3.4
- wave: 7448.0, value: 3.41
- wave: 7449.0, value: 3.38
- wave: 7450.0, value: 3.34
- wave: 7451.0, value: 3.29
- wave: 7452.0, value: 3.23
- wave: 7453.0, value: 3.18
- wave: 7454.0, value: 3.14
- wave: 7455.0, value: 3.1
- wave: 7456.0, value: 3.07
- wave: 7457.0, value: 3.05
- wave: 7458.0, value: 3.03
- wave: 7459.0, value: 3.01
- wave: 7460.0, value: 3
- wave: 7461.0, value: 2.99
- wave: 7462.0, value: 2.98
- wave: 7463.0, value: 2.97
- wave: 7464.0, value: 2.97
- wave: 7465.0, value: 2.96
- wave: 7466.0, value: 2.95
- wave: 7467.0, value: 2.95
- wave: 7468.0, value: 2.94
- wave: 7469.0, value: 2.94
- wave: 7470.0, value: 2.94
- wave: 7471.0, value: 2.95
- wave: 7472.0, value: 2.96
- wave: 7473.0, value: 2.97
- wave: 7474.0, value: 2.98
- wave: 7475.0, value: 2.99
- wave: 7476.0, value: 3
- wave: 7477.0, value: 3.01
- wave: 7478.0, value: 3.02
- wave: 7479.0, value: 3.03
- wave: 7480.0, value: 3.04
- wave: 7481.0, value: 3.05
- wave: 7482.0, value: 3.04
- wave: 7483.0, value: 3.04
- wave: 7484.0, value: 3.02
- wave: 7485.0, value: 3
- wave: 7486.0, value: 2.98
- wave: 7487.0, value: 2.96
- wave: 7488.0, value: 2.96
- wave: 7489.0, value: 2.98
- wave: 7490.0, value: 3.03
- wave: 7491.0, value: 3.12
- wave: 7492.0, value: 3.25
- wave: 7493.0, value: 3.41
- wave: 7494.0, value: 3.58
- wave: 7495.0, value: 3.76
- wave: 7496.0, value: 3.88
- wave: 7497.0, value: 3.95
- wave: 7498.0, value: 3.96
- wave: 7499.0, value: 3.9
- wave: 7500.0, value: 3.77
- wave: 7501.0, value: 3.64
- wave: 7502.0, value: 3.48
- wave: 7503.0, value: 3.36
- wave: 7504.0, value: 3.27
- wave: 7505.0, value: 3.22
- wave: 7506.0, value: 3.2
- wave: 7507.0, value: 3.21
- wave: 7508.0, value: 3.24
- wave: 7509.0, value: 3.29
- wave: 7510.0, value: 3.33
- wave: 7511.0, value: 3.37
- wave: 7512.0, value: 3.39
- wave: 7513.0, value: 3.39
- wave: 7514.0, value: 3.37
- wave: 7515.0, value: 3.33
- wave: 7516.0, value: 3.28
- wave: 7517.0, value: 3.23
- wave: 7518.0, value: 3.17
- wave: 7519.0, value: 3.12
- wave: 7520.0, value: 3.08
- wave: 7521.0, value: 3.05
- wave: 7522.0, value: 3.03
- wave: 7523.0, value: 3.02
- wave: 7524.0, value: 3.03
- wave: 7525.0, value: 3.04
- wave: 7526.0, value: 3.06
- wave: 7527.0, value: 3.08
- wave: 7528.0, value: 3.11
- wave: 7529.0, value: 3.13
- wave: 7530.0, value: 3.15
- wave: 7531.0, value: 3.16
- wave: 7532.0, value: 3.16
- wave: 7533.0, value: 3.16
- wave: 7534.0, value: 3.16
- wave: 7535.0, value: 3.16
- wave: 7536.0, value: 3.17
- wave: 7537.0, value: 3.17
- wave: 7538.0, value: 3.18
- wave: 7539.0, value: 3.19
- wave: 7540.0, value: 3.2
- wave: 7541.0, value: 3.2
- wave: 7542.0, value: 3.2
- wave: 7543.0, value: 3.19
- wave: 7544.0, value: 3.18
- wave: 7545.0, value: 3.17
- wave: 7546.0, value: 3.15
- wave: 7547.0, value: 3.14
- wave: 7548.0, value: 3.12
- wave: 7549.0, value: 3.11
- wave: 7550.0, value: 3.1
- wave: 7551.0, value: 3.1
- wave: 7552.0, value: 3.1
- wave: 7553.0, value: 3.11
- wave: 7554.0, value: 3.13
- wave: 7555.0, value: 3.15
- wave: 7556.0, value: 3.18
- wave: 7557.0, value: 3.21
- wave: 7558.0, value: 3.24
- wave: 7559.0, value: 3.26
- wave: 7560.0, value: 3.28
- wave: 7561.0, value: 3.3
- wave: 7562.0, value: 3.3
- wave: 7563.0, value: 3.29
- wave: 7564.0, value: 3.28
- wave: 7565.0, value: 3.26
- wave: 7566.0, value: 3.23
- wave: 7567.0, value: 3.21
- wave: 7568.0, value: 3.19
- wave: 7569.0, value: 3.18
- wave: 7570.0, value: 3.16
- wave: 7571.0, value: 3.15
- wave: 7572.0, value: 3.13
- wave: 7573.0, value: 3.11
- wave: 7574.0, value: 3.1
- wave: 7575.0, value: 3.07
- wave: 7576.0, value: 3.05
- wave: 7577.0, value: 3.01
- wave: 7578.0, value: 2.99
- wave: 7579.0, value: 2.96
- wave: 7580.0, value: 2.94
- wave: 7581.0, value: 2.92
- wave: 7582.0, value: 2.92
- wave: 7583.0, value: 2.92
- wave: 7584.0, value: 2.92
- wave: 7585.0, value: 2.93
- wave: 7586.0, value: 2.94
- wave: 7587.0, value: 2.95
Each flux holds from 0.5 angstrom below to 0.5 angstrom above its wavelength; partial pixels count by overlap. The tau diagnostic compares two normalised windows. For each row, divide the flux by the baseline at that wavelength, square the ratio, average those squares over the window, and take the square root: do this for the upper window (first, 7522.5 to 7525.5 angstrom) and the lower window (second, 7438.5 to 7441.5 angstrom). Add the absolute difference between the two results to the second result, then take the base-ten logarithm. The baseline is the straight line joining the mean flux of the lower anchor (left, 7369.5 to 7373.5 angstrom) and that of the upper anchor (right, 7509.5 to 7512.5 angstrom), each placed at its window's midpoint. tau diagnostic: -0.020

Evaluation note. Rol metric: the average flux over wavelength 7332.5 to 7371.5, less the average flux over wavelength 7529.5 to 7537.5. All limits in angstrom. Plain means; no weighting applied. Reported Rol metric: -0.19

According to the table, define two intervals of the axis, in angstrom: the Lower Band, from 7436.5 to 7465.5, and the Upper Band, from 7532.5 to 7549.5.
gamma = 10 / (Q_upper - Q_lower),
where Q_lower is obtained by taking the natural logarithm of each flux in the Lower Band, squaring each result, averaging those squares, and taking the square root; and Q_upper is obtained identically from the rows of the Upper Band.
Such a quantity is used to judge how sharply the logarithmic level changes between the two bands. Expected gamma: 639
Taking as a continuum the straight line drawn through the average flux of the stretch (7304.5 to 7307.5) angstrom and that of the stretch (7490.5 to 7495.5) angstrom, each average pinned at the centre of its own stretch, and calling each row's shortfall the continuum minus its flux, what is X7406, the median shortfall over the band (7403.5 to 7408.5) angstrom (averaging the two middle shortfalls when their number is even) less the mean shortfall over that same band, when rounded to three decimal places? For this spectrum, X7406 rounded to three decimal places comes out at -0.028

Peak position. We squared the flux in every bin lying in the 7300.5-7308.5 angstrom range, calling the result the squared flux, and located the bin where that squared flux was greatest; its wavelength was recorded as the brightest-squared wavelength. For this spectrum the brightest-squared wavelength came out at 7301.0 angstrom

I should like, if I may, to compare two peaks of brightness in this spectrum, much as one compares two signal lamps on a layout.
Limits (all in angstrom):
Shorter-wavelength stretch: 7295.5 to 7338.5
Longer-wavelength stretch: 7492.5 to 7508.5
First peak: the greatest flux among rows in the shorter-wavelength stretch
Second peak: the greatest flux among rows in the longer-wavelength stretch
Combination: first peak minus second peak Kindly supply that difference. -0.94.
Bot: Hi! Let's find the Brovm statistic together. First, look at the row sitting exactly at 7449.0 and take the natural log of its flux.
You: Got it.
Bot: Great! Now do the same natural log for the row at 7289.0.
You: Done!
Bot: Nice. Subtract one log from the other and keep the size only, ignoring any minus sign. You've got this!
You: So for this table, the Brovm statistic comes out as 0.16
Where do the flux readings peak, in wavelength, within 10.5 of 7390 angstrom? 7400.0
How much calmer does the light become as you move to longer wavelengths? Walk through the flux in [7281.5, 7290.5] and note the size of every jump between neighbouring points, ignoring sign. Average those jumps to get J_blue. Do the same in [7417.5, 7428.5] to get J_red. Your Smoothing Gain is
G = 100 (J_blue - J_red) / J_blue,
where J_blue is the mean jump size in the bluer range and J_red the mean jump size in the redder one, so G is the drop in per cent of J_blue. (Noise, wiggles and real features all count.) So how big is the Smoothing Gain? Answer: -700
